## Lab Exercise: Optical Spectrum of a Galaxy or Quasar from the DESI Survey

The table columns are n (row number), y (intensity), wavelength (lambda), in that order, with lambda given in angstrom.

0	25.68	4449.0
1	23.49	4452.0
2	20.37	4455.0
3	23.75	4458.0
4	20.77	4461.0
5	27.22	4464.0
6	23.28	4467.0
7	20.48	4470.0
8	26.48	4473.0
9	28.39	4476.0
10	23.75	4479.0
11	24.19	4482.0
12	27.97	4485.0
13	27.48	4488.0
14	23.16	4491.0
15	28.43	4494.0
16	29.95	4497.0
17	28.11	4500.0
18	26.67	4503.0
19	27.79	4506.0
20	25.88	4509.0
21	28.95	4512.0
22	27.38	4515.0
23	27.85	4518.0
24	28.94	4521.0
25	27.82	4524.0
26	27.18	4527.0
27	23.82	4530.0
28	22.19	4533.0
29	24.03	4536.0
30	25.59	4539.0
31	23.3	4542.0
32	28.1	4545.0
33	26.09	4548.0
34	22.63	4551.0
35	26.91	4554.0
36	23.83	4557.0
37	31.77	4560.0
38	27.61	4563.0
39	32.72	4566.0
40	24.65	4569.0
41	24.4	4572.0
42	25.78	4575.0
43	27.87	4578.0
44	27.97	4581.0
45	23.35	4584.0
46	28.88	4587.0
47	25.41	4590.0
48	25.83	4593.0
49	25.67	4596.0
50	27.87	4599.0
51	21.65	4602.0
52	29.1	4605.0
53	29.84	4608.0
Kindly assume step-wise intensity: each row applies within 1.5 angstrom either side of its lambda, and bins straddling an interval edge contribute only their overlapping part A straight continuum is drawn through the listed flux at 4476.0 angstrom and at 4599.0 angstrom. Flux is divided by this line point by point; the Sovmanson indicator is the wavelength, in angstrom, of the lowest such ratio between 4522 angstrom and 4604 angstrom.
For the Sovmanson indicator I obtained 4602.0 angstrom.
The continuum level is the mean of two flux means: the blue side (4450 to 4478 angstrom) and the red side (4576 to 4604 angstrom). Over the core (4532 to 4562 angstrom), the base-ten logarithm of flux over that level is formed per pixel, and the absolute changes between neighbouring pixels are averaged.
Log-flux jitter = 0.059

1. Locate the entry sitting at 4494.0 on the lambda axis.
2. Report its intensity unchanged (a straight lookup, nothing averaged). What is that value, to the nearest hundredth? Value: 28.43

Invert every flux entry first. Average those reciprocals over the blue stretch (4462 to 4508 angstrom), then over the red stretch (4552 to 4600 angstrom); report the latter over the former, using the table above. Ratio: 0.97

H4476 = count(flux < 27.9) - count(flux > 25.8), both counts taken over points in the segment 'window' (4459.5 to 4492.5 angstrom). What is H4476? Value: 4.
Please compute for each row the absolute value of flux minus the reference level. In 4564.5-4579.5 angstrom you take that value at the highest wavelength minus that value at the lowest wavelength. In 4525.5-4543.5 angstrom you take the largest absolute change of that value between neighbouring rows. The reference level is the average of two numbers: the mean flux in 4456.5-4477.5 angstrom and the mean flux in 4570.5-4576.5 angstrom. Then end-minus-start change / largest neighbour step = -2.6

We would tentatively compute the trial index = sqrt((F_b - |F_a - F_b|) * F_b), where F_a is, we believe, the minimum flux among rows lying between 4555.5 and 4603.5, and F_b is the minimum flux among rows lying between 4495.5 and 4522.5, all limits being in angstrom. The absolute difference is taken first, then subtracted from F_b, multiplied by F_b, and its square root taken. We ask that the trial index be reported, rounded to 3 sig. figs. 23.7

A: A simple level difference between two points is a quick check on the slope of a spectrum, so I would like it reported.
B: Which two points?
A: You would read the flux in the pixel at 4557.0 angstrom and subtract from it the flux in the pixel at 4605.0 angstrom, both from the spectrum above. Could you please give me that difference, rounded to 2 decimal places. -5.27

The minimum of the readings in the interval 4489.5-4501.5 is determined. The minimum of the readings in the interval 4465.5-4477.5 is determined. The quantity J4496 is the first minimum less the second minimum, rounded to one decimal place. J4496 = 2.7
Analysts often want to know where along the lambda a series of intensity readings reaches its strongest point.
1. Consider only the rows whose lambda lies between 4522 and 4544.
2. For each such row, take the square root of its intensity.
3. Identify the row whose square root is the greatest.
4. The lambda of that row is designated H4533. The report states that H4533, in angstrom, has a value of 4524.0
